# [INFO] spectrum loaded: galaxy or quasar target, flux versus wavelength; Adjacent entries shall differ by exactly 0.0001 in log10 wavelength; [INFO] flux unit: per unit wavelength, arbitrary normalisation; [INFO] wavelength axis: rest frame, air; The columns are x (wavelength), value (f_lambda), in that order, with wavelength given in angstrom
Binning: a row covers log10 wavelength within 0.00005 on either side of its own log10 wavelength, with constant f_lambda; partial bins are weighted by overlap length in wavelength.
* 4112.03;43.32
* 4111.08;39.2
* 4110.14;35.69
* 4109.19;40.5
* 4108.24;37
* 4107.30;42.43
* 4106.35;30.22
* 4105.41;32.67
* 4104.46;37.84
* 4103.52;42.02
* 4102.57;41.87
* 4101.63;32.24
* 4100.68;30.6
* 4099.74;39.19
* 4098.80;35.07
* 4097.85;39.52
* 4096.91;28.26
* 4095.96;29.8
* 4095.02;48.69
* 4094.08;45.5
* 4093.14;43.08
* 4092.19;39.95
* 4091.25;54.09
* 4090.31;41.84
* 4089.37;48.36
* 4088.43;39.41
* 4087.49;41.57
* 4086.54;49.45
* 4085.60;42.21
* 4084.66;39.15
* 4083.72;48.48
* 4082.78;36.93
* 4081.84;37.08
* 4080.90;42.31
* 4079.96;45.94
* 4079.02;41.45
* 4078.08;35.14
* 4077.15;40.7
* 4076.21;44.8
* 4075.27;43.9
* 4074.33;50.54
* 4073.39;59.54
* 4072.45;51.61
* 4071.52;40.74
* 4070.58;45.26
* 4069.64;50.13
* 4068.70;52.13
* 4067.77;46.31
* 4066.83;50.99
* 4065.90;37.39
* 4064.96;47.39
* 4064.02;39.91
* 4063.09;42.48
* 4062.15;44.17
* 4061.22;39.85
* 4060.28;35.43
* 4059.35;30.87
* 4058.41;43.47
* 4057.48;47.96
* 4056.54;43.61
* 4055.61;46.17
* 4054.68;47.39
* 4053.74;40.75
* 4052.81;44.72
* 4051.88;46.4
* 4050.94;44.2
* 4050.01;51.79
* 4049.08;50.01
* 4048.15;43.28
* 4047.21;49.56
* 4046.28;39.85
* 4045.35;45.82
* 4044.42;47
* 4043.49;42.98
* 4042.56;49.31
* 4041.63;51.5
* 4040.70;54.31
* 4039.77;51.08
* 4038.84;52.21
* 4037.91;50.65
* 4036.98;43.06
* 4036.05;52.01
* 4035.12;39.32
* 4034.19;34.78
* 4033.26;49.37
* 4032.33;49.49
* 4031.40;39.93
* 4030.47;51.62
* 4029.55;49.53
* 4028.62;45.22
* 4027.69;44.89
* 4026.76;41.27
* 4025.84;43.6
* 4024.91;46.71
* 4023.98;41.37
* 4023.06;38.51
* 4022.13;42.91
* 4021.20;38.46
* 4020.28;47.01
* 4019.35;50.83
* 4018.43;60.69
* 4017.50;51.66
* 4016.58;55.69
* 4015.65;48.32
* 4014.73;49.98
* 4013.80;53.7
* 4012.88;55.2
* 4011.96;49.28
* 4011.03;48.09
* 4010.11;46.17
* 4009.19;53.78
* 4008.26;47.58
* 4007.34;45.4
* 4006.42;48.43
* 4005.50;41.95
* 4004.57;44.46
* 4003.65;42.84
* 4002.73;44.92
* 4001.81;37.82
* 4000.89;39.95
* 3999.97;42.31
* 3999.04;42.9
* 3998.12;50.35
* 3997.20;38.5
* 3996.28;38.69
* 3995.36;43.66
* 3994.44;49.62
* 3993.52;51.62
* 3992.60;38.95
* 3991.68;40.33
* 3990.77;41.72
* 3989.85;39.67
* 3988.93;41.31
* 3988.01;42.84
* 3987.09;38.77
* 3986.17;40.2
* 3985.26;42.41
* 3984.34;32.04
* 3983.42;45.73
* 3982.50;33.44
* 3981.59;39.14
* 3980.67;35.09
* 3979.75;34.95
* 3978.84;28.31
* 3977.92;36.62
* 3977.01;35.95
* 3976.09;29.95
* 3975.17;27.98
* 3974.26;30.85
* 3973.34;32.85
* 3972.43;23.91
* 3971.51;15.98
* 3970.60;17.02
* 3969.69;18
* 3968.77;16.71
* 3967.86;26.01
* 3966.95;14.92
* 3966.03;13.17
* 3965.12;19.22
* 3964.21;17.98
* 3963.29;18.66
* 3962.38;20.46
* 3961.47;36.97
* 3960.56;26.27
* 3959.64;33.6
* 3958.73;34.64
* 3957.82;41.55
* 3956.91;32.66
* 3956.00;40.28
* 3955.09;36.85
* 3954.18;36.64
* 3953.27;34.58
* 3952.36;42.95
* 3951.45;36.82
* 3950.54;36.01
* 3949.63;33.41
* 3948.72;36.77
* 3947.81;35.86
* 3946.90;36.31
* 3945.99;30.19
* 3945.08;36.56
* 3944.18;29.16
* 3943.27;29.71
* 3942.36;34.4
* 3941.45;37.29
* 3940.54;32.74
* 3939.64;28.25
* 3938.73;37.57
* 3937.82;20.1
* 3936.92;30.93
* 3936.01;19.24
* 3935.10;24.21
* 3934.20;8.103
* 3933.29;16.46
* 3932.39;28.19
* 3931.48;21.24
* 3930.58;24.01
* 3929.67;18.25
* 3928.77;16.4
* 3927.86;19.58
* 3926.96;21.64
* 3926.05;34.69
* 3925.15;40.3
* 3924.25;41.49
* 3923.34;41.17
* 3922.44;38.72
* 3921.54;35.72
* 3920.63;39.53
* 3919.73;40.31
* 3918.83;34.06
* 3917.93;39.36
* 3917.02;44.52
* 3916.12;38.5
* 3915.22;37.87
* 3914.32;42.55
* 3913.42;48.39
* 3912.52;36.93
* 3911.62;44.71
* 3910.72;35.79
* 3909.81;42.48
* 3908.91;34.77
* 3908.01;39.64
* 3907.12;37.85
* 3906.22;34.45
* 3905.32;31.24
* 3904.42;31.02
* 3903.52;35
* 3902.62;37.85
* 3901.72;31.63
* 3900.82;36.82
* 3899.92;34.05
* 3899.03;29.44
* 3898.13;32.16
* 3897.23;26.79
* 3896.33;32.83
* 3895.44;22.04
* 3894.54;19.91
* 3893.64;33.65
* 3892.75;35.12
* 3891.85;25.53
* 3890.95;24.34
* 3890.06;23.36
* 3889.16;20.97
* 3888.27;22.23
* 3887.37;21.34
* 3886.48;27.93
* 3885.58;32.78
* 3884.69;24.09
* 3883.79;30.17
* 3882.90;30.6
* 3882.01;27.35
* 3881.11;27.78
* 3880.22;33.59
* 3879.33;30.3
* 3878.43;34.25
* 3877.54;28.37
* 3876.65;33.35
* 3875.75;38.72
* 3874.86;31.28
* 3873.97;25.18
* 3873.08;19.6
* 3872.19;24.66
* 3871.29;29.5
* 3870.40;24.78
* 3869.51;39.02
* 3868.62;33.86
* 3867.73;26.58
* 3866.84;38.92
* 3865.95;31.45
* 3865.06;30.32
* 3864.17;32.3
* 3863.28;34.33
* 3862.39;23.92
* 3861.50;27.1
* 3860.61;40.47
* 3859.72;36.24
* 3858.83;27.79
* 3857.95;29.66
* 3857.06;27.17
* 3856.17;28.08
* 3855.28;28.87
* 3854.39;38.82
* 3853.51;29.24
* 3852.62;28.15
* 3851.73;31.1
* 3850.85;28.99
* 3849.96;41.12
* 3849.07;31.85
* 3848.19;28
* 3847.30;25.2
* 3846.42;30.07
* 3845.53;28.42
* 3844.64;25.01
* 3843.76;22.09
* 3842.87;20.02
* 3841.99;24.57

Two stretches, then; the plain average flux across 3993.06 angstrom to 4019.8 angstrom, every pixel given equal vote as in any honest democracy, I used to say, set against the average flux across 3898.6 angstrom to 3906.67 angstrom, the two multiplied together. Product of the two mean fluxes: 1588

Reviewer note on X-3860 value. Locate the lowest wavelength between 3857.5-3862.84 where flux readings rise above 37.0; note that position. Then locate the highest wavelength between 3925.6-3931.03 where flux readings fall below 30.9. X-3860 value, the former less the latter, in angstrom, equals -70.0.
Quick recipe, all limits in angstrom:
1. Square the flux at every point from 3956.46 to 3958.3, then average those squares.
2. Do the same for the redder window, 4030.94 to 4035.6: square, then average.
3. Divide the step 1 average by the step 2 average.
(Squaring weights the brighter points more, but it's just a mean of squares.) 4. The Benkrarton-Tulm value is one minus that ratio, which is 0.24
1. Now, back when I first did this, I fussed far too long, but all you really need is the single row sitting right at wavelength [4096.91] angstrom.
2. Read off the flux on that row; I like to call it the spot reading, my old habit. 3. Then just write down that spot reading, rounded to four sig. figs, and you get 28.26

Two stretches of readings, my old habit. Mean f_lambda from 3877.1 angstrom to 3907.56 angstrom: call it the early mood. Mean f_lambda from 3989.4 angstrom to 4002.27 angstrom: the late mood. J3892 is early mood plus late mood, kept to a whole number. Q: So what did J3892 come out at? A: 72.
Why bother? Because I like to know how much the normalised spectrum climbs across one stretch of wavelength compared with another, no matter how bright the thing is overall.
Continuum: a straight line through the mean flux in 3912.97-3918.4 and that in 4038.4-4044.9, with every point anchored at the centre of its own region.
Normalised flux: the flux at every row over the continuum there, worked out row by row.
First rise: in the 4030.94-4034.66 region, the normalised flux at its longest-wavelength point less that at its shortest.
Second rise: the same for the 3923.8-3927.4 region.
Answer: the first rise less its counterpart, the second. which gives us 0.36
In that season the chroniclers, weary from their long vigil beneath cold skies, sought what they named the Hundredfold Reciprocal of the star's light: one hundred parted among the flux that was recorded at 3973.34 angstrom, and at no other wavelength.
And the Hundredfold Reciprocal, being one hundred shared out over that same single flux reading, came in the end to 3.0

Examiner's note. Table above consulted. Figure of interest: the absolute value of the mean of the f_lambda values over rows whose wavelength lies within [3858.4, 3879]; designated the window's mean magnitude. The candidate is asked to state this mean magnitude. 31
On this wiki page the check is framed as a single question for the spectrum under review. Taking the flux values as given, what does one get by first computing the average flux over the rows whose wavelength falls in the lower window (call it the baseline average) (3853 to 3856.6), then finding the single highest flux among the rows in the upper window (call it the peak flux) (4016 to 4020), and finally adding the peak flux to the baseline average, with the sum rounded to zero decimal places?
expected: 92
